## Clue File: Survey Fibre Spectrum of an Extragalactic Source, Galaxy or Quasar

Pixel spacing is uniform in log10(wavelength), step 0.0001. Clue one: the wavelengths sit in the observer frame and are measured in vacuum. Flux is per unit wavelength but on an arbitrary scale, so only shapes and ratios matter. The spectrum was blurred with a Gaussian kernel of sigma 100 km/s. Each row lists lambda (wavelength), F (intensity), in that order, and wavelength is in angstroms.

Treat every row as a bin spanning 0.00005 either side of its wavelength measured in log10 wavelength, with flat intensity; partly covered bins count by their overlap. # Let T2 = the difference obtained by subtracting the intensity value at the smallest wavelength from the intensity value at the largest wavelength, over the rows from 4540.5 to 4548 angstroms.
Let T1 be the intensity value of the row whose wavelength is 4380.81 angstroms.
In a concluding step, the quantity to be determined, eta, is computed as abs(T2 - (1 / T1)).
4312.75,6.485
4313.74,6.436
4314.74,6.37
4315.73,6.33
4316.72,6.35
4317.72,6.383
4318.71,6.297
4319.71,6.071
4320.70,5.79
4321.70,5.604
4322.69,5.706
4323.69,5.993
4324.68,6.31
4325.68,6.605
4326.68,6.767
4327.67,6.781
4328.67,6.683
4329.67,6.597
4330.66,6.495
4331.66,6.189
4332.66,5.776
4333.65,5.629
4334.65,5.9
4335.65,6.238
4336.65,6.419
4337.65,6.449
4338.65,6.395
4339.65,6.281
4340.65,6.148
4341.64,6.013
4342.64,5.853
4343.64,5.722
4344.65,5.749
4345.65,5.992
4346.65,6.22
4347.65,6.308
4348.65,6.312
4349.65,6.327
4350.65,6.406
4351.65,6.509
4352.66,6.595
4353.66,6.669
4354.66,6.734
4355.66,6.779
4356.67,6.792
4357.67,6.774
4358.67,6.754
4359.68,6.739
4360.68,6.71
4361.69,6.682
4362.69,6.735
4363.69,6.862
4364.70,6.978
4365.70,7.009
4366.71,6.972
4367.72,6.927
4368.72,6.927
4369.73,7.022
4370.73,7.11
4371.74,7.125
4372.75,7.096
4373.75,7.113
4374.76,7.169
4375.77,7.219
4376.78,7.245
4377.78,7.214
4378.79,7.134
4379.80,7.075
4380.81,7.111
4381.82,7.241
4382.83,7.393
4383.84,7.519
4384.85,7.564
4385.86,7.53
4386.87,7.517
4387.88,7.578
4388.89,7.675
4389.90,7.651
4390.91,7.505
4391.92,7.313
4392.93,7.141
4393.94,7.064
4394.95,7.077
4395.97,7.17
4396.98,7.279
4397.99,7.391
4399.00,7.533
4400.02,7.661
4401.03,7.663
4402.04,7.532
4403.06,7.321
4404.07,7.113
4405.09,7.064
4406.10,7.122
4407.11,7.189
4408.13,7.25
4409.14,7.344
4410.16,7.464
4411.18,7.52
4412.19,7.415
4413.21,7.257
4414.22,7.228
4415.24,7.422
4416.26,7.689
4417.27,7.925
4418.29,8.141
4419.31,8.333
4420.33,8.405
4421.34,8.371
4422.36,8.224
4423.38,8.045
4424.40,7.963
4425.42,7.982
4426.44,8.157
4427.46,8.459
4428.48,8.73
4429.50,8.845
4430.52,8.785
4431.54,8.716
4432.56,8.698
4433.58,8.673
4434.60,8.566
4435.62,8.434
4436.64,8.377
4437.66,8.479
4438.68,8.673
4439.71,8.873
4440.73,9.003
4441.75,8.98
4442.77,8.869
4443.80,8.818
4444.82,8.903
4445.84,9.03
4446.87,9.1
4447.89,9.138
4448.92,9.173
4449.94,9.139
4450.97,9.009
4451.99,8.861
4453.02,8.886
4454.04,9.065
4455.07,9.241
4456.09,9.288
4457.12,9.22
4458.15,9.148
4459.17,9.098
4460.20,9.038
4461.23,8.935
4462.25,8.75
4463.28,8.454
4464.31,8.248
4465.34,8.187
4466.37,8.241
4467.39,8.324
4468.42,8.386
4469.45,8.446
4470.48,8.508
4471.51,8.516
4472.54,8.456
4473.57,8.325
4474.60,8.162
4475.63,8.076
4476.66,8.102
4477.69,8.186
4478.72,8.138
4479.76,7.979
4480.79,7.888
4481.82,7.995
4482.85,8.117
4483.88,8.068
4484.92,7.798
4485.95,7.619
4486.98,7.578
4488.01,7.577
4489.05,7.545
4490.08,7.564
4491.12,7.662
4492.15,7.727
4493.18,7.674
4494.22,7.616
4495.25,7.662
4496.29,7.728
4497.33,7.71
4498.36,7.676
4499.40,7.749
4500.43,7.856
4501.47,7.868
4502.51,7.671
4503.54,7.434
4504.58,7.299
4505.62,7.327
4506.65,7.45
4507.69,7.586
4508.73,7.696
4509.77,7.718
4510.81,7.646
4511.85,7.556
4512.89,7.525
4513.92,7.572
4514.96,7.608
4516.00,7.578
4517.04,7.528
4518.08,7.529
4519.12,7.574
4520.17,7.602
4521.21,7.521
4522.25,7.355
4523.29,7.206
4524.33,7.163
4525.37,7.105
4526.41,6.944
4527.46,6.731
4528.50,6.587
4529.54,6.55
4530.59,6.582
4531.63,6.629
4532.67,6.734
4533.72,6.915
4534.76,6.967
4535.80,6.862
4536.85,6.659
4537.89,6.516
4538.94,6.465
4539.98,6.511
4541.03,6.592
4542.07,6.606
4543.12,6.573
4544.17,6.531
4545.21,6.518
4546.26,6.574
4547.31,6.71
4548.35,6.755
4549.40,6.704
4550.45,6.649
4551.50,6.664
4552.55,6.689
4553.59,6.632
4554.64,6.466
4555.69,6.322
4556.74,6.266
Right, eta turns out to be 0.02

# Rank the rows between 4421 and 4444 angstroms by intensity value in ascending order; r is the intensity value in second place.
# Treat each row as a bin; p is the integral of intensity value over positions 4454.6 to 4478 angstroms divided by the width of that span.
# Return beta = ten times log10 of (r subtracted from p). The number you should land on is -2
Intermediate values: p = 8.6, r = 7.982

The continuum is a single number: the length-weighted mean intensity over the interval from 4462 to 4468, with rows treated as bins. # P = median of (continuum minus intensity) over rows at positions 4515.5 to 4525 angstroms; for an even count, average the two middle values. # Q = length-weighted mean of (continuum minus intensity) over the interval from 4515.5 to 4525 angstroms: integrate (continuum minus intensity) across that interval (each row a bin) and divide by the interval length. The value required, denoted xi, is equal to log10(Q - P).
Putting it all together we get -1.1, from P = 0.8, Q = 0.9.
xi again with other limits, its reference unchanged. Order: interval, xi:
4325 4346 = -1.9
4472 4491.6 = -1.3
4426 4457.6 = -1.6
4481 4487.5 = -1.5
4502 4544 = -0.9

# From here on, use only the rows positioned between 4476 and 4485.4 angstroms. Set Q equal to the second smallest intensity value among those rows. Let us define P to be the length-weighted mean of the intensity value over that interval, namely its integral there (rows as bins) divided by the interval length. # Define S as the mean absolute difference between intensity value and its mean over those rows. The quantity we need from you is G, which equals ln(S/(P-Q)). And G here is -0.31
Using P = 8.0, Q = 7.888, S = 0.102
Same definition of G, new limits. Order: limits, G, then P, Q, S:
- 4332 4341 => -0.38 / 6.1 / 5.776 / 0.246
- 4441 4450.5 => -0.27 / 9.0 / 8.869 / 0.110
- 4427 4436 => -0.59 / 8.7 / 8.459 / 0.113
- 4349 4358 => -0.37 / 6.6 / 6.406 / 0.143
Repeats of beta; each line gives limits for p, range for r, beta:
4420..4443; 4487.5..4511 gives 1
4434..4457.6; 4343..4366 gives 5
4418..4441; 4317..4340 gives 5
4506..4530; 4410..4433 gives -10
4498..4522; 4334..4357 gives 3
